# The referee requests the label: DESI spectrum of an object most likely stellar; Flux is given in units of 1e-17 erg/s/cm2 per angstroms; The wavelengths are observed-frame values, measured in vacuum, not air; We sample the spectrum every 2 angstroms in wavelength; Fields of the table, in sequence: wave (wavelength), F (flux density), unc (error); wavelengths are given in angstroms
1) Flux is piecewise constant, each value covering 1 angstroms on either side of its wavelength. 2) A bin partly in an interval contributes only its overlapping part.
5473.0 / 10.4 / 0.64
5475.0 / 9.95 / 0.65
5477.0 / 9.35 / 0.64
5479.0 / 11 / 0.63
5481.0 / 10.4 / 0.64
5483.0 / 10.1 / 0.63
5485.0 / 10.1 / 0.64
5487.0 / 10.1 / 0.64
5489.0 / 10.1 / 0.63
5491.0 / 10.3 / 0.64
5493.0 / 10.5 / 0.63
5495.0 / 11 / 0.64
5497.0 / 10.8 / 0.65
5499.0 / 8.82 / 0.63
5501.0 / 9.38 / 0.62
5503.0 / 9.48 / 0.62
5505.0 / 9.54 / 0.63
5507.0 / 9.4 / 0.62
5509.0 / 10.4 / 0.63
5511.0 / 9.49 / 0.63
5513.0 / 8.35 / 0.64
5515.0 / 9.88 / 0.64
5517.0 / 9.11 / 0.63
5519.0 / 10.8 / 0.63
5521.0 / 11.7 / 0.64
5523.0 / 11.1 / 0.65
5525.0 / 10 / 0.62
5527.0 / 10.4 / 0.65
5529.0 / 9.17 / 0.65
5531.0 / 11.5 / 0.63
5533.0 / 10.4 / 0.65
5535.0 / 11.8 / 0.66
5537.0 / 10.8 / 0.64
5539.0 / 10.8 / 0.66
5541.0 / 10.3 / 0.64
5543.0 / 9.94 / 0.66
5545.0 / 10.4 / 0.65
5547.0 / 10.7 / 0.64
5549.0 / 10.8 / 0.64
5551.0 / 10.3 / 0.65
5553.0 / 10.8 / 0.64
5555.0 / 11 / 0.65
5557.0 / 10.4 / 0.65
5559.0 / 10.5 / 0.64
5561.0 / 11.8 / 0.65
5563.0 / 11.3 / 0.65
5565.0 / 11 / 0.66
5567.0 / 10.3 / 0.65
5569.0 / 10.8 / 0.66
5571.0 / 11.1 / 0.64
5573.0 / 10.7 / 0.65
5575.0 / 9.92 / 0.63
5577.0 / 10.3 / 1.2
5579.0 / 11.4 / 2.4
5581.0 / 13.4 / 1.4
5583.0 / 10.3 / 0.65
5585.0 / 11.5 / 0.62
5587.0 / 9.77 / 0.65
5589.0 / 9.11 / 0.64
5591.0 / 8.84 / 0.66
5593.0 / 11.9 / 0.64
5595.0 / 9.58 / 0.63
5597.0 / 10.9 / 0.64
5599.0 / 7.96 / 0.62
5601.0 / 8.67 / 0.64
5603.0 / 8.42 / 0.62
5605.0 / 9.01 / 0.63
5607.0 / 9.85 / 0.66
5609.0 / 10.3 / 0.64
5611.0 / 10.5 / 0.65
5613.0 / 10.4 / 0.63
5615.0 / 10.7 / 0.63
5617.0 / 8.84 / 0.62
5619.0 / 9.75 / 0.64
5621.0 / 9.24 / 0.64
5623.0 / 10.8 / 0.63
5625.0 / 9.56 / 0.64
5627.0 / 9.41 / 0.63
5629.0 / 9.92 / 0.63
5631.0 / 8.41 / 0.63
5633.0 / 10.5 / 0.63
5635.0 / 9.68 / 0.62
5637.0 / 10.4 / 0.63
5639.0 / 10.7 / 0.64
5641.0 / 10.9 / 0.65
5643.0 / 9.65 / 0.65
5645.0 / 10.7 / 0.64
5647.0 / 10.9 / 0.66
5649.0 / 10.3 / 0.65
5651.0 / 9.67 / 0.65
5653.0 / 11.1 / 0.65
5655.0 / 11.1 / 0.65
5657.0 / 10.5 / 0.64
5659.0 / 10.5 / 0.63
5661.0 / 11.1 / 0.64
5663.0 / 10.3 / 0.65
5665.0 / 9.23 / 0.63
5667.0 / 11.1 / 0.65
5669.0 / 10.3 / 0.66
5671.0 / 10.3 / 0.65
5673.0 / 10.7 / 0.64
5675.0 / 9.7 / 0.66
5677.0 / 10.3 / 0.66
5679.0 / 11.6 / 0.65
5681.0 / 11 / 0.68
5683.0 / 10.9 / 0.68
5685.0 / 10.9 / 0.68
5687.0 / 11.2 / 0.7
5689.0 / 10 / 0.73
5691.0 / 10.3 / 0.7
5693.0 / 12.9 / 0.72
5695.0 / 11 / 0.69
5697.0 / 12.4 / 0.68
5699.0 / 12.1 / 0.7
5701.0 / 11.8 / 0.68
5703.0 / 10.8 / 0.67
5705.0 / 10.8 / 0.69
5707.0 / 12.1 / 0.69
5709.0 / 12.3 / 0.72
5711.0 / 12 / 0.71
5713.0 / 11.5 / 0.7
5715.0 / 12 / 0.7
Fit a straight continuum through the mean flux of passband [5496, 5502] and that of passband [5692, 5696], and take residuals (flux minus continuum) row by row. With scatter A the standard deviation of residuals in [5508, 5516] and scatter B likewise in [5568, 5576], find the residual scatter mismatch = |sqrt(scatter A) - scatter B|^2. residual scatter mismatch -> 0.17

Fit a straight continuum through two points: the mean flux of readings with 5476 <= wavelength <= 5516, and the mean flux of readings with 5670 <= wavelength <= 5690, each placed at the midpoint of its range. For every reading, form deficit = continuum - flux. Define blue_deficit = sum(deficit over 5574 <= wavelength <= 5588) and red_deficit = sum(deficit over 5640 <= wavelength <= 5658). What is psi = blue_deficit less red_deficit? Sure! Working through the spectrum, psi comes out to -5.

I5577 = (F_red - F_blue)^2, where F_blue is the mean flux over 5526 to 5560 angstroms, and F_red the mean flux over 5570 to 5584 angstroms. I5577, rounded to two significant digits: 0.18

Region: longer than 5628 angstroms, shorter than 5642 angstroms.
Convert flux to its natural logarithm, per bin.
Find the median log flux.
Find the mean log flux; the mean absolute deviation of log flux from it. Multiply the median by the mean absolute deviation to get 0.15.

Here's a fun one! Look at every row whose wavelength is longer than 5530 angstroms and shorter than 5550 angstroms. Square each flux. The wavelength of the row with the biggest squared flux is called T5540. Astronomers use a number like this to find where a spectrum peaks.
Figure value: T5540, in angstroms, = 5535.0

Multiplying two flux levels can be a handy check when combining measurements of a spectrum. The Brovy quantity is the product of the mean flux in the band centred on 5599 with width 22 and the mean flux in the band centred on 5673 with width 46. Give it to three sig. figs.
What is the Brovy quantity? 102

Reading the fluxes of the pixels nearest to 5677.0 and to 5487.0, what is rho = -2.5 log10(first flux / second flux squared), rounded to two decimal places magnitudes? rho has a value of 2.49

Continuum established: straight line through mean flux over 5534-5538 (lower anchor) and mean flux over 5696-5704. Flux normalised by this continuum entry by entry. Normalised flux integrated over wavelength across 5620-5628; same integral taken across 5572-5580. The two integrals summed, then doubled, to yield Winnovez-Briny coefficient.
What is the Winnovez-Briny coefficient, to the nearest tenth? 28.3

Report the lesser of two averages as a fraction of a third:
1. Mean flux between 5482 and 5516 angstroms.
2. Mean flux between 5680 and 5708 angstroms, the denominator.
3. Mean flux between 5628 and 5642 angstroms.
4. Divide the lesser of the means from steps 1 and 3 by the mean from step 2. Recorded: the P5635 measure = 0.87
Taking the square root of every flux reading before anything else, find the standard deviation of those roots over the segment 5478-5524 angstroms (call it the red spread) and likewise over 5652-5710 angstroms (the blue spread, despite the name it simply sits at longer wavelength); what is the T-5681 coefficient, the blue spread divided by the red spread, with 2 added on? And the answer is 2.99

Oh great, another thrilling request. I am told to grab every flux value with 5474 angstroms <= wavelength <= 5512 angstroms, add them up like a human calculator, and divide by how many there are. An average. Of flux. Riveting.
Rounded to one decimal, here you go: 10.0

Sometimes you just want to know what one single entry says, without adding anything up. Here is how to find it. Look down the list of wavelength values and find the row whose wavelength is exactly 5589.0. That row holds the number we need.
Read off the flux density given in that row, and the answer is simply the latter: 9.11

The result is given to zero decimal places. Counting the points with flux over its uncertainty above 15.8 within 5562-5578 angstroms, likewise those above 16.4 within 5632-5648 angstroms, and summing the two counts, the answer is 12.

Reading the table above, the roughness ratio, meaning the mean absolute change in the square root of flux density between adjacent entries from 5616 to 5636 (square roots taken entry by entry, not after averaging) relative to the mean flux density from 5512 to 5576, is 0.016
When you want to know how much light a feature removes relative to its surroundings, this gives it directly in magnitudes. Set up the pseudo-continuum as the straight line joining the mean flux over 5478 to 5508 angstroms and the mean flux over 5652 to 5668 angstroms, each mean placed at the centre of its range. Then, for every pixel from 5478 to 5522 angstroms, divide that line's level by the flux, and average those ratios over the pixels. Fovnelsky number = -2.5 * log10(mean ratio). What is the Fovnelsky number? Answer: -0.013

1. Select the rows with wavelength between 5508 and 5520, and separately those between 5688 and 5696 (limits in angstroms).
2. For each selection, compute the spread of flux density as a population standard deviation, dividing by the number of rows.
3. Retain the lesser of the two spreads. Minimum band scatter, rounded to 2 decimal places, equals 0.81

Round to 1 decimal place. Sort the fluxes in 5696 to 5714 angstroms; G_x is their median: 12.0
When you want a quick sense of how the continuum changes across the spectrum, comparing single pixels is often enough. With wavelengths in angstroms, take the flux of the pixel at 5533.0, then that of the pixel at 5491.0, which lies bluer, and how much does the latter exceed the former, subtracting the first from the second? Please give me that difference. -0.1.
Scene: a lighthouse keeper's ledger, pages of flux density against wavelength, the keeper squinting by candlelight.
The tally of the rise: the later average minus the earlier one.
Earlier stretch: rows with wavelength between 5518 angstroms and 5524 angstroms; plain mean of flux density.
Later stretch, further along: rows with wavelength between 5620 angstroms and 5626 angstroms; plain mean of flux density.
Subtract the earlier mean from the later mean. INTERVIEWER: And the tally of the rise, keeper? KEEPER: -1.3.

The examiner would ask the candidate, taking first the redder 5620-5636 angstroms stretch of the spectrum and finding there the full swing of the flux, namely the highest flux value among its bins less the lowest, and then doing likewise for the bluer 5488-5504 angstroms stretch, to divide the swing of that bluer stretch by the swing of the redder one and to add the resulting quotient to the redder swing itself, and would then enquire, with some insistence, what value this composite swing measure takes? 3.30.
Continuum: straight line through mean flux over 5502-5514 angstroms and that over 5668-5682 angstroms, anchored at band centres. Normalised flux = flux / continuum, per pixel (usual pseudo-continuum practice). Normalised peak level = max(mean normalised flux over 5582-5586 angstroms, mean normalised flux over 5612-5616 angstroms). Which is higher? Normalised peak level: 1.10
